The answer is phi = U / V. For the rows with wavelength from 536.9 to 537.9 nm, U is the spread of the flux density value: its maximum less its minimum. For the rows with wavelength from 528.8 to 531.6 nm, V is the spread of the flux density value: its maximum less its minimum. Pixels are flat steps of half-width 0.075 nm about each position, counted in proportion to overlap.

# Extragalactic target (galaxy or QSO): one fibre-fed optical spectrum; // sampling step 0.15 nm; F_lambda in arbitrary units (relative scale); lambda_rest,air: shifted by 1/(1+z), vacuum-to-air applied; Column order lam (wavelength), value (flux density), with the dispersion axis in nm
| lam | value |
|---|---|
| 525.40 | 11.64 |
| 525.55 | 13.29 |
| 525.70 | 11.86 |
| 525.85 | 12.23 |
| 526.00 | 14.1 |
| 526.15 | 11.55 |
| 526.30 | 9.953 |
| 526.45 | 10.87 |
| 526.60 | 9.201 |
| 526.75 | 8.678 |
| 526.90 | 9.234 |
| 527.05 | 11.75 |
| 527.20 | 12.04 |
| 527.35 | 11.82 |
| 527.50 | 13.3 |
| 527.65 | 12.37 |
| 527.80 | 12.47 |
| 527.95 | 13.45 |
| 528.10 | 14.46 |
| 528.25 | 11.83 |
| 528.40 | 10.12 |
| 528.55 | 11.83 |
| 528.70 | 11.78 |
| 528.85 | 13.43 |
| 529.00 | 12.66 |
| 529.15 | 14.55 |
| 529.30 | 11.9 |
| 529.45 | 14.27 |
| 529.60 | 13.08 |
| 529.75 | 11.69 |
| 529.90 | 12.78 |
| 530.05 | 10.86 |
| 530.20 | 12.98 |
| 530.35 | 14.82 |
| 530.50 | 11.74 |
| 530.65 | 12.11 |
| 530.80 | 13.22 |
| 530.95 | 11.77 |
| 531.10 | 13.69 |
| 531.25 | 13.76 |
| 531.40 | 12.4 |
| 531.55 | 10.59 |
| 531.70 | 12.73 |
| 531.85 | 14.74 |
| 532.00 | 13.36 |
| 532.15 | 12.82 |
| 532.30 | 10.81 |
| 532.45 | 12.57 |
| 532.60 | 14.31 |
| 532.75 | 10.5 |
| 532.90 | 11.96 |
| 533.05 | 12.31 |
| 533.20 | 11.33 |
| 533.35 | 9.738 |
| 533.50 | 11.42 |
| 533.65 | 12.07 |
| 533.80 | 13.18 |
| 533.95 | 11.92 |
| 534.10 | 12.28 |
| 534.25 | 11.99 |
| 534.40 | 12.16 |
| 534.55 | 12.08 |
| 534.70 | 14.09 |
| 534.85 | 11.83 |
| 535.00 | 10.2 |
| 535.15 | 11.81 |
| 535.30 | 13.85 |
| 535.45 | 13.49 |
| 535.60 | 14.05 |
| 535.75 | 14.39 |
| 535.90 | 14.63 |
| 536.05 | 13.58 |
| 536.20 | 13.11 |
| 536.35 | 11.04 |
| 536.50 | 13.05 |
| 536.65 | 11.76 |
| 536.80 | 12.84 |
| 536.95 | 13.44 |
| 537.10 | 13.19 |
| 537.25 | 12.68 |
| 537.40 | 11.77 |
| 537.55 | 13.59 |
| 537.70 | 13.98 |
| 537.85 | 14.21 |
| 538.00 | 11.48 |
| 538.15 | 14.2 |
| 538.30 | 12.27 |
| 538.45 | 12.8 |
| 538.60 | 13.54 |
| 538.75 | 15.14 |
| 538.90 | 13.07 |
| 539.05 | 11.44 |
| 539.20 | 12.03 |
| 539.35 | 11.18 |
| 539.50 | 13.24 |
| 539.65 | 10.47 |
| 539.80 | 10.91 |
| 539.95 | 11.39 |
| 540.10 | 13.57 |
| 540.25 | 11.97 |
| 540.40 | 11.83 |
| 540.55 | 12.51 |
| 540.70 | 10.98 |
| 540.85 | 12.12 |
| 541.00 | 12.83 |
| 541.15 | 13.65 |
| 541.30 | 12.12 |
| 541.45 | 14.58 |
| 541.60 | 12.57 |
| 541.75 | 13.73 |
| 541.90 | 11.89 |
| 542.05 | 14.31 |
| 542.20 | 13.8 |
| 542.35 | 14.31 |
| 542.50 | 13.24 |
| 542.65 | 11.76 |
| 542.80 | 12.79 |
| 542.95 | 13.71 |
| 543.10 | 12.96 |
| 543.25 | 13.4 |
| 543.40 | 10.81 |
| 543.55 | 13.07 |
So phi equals 0.58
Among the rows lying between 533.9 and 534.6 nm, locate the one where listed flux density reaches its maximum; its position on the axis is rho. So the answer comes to 534.10 nm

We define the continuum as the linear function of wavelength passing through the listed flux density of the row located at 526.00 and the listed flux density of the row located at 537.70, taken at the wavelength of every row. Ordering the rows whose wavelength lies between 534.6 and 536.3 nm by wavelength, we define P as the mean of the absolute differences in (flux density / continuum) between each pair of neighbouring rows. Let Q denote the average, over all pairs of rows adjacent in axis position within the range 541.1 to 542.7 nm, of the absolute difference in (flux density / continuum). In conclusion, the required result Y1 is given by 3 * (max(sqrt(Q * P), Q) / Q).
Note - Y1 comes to 3.00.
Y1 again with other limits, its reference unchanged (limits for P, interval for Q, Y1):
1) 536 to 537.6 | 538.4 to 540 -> 3.00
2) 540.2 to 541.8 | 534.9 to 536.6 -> 3.20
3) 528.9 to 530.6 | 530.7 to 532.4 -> 3.46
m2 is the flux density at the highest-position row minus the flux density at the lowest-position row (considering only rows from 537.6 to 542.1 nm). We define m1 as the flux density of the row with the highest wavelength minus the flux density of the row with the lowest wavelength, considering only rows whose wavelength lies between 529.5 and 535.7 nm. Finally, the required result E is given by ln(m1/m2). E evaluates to 1.1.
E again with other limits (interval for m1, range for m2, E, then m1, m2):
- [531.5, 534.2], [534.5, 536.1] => 0.1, 1.7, 1.5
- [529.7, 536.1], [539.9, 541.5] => -0.5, 1.9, 3.2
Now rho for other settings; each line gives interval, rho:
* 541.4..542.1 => 541.45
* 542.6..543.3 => 542.95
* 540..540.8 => 540.10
